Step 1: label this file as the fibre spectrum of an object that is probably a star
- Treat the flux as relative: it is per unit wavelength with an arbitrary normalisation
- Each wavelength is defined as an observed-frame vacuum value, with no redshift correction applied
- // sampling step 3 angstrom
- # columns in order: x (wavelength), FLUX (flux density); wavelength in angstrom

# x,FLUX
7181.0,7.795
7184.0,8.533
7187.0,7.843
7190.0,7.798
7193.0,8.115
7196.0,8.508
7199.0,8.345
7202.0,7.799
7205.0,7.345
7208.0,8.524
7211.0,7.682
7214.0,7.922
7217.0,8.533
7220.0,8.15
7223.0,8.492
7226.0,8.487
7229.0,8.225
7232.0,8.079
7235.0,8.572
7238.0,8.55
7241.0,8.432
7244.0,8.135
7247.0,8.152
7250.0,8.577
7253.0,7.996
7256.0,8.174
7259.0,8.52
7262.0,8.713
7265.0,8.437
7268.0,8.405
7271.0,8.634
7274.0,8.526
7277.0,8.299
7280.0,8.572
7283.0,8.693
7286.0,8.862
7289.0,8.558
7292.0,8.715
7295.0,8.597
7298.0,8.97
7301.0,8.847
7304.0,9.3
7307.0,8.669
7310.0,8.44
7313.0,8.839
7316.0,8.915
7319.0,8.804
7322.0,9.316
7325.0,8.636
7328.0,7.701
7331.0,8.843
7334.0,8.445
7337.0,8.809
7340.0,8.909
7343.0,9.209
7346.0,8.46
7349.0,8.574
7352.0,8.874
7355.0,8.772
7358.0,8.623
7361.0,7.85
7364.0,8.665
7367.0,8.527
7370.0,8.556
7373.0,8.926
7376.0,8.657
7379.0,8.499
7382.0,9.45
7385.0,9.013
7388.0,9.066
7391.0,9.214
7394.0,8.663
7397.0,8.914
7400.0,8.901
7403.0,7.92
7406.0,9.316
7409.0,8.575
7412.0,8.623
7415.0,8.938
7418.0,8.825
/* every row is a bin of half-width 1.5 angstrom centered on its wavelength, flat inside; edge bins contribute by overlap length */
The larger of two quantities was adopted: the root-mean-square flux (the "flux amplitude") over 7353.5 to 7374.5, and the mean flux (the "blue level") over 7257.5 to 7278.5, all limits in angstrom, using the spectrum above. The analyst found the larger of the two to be 8.57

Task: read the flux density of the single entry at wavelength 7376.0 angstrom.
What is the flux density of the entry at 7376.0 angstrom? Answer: 8.657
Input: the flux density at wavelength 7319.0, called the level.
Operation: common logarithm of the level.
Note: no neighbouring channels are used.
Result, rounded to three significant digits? 0.945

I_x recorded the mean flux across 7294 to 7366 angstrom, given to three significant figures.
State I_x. 8.71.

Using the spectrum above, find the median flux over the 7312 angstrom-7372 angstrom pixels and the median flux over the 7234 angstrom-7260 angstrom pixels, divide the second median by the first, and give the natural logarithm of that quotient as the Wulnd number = -0.033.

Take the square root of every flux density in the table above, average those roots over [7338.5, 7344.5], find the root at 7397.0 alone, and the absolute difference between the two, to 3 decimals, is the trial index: 0.024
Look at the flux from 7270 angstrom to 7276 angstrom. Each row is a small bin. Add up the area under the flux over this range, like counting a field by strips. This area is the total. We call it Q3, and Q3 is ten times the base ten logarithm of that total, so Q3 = 17.1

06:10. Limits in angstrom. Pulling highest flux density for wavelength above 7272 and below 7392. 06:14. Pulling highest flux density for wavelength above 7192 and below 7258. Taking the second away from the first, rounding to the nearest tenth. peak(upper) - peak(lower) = 0.9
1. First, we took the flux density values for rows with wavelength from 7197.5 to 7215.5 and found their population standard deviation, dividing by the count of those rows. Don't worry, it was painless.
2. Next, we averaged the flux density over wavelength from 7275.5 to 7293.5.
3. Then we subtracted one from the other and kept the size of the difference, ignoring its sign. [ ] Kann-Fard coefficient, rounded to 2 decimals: 8.22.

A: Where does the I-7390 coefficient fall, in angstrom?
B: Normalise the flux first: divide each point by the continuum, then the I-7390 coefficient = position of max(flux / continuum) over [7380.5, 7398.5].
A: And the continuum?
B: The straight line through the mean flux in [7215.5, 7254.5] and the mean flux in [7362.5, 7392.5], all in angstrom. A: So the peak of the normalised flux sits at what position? 7382.0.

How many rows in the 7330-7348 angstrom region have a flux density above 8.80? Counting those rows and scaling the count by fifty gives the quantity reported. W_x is 200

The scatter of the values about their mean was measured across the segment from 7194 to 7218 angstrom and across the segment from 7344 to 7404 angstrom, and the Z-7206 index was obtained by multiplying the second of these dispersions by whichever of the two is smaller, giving 0.14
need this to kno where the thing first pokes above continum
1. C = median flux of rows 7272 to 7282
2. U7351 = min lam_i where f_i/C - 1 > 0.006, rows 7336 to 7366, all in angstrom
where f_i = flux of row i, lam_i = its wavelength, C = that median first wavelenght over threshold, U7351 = 7337.0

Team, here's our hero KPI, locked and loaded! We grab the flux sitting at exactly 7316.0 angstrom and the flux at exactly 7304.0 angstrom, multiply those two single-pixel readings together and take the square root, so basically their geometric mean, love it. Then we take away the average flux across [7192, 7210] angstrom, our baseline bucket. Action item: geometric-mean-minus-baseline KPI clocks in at 1.0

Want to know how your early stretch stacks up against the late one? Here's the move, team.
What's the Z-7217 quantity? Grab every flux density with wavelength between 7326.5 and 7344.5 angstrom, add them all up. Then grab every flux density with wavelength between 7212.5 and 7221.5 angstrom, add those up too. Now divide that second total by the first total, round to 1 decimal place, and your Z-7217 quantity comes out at 0.5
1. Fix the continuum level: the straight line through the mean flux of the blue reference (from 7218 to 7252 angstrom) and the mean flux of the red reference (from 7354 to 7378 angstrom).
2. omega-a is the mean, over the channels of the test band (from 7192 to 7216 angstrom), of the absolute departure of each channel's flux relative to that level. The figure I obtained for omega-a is 0.39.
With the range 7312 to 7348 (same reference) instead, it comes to 0.39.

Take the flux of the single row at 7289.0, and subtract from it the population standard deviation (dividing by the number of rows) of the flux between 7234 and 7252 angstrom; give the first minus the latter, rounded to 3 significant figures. 8.37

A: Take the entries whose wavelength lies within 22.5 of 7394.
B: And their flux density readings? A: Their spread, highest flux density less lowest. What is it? 1.53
